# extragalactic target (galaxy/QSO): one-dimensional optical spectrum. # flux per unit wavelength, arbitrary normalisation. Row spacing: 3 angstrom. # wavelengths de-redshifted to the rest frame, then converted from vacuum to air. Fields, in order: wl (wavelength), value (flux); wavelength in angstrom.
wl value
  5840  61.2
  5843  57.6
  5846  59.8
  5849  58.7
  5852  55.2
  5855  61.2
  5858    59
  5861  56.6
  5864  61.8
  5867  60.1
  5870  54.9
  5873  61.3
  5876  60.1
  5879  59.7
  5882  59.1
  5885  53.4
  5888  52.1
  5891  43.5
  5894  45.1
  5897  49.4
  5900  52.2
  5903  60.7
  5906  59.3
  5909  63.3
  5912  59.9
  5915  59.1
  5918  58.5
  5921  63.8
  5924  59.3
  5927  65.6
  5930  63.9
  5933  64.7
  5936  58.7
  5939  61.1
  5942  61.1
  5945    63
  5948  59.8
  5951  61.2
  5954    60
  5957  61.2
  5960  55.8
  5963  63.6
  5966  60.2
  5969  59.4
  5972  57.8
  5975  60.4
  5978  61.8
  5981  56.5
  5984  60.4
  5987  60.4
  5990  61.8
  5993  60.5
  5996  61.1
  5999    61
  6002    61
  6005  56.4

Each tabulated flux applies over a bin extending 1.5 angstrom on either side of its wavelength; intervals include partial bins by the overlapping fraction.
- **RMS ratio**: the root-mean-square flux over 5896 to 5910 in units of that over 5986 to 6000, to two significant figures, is 0.94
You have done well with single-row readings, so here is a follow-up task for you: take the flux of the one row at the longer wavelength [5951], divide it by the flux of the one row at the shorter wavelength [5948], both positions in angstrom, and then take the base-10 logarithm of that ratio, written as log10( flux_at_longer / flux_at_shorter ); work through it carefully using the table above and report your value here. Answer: 0.010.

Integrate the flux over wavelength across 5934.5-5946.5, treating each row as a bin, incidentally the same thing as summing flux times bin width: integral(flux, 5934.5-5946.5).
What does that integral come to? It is 732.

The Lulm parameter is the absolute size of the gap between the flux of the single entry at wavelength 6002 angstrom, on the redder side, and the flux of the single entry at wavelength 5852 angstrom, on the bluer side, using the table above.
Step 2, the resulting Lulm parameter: 6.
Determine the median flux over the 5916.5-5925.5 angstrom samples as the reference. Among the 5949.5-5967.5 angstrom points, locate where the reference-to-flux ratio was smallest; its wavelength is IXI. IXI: 5963 angstrom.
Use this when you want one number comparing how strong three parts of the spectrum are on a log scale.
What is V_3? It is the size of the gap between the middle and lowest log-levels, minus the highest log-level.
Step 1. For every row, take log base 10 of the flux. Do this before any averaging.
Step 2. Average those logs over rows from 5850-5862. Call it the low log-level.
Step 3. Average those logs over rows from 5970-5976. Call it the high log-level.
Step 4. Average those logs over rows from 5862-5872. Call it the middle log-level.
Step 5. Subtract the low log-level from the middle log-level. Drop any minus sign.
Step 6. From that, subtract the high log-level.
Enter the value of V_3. -1.765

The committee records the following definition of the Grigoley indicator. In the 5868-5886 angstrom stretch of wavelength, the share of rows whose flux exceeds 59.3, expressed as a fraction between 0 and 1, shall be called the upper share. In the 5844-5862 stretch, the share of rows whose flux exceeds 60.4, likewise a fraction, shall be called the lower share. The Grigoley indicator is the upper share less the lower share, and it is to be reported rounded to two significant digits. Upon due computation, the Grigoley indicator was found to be 0.33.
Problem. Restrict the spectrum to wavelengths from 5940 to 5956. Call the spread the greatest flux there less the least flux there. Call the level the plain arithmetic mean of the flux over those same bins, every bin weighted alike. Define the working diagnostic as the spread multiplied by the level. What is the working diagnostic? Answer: 195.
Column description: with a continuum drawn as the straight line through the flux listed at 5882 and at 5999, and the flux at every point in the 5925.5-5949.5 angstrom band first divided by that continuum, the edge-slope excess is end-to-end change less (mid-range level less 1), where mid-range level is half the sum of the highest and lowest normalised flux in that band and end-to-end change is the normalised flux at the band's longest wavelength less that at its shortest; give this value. -0.14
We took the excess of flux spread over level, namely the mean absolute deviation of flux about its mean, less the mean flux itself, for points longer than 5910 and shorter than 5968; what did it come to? -59.1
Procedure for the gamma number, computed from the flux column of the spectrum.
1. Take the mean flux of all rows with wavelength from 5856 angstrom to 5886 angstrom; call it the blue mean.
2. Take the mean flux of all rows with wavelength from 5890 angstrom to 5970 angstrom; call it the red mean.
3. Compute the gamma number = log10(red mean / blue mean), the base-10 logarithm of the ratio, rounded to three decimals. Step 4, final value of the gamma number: 0.003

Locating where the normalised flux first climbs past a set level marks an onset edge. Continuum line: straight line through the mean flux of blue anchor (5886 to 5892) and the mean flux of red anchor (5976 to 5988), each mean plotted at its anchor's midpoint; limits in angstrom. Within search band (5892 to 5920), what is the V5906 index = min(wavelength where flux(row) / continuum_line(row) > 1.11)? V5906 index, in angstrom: 5903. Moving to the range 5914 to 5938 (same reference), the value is 5915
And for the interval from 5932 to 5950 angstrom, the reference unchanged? 5933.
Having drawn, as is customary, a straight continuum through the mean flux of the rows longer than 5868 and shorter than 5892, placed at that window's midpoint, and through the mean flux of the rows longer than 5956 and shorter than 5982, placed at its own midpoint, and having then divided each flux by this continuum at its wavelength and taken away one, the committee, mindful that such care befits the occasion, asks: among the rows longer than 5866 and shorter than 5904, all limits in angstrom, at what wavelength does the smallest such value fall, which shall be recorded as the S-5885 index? 5891 angstrom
